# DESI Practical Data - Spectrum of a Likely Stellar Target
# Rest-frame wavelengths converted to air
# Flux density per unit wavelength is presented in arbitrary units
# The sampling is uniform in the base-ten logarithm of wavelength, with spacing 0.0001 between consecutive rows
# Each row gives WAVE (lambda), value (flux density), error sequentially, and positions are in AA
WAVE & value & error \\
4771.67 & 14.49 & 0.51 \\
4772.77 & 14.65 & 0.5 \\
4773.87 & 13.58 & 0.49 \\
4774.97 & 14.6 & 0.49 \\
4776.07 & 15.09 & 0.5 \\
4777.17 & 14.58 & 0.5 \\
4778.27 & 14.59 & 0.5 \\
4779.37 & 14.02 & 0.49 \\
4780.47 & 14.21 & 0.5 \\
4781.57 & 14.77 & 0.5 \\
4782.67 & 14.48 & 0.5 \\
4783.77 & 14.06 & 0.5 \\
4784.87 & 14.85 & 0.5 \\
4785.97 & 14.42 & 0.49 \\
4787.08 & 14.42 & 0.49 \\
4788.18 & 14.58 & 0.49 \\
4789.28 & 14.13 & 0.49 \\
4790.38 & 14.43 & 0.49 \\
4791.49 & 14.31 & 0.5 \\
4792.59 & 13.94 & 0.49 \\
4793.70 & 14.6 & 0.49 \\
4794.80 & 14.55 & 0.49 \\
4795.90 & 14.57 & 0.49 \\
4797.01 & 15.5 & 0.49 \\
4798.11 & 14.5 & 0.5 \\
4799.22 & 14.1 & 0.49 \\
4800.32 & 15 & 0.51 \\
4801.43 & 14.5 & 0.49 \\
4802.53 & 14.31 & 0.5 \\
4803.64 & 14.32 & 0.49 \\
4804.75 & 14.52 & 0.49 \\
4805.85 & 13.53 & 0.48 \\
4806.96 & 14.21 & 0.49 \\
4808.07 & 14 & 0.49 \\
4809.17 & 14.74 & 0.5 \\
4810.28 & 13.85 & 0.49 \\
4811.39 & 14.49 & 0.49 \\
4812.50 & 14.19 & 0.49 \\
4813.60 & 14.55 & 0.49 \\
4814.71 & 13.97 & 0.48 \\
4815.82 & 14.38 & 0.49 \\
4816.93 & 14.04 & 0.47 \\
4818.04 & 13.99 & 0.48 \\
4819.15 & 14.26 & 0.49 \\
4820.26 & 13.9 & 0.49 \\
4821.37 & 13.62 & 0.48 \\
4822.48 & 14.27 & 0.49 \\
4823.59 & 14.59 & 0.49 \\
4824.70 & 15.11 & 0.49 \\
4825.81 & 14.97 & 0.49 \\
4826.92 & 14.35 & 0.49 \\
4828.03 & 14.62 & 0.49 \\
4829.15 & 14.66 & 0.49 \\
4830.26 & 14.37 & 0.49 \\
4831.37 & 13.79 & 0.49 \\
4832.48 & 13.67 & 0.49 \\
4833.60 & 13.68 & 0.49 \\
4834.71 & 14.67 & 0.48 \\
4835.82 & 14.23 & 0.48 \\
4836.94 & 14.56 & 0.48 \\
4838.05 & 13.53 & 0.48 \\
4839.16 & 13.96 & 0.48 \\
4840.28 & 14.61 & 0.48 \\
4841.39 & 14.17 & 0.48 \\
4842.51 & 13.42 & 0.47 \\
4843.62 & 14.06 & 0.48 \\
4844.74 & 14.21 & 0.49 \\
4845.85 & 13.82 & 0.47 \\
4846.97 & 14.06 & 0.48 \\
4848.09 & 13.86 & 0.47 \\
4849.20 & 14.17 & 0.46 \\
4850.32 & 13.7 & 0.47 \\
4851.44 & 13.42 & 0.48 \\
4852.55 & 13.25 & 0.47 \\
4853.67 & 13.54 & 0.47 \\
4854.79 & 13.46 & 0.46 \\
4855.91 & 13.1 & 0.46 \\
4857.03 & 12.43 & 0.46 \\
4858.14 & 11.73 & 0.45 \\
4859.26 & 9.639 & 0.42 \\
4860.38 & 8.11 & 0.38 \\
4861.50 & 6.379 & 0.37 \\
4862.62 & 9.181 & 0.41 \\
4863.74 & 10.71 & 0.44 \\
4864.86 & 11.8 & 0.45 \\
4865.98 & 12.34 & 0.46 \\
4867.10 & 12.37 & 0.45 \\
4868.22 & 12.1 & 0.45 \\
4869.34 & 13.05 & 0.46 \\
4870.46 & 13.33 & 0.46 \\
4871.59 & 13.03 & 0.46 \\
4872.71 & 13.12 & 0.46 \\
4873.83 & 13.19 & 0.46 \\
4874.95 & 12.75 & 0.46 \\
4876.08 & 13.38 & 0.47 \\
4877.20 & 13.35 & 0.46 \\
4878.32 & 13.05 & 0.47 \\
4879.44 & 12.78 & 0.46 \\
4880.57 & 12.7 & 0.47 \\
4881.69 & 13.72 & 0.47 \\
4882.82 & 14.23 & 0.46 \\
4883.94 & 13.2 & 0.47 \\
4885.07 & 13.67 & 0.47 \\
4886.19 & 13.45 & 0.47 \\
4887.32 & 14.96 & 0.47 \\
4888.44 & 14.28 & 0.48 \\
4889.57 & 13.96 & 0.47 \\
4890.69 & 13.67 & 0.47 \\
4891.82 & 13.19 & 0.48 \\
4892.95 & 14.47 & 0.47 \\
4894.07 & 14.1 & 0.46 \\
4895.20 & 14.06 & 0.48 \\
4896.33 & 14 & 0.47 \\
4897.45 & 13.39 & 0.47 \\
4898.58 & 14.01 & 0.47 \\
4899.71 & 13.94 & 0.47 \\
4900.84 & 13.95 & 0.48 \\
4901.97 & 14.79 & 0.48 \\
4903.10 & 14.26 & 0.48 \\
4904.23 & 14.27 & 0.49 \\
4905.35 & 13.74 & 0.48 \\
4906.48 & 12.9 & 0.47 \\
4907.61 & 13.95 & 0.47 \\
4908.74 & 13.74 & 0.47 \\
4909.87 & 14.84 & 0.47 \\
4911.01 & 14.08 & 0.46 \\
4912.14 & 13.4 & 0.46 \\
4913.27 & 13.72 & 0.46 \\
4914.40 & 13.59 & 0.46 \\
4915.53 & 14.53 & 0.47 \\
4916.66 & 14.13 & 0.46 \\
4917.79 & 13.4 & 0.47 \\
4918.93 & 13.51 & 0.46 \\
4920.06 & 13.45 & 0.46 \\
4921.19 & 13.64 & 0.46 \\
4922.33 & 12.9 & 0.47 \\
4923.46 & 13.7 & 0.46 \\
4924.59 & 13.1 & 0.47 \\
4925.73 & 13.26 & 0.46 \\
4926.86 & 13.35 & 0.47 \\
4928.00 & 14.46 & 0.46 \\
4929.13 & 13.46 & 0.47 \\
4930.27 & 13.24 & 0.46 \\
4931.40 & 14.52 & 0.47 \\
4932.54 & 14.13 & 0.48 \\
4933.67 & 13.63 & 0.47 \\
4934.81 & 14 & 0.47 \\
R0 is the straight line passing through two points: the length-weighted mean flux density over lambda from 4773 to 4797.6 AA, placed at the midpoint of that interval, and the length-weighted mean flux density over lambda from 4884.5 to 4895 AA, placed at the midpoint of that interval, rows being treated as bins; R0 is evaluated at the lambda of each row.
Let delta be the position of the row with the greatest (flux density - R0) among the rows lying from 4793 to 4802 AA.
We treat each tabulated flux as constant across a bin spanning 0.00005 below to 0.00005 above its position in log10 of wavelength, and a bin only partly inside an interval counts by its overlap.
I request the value 4797.01 AA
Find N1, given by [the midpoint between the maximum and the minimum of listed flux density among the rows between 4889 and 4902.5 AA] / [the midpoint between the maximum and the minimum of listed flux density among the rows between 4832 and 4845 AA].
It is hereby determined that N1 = 1.00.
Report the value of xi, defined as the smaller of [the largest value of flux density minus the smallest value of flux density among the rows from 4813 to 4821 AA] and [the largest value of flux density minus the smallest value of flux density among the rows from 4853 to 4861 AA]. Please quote 0.65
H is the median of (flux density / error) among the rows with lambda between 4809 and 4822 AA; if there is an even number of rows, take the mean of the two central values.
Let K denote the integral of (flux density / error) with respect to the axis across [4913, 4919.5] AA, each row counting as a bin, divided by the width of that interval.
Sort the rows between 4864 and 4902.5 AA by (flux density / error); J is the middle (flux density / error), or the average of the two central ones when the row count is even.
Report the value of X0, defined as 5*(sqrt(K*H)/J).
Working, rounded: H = 29.1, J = 28.8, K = 29.8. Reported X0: 5.11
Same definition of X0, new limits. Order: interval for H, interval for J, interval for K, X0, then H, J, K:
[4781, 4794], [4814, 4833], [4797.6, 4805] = 5.00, 29.4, 29.3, 29.1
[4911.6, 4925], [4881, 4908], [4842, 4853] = 4.97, 29.5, 29.5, 29.1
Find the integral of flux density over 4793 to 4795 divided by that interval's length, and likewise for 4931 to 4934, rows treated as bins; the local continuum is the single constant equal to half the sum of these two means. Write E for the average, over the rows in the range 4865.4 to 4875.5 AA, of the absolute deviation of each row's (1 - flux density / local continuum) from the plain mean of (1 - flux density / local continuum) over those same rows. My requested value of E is 0.026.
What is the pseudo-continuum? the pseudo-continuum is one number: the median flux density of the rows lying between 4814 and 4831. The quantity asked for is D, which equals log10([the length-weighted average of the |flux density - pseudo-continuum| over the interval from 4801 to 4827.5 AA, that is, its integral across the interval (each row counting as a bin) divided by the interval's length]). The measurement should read -0.5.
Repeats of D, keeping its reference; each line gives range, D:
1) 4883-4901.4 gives -0.3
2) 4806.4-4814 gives -0.6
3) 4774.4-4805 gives -0.6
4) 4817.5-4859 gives -0.2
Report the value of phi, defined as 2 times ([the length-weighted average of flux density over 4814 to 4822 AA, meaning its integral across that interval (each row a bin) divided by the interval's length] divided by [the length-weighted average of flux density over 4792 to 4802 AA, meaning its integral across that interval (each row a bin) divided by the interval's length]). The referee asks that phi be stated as 1.9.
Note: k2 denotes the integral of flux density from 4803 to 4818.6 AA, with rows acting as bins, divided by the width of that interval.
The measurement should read 14.2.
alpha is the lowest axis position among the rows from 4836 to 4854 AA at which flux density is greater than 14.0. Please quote 4836.94 AA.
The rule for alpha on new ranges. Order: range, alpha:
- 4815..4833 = 4815.82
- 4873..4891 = 4882.82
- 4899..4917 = 4901.97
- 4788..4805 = 4788.18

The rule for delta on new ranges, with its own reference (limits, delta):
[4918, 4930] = 4928.00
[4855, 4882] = 4881.69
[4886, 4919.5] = 4887.32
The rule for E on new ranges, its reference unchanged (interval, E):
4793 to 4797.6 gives 0.024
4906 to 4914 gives 0.029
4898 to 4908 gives 0.022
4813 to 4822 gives 0.016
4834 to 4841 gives 0.025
